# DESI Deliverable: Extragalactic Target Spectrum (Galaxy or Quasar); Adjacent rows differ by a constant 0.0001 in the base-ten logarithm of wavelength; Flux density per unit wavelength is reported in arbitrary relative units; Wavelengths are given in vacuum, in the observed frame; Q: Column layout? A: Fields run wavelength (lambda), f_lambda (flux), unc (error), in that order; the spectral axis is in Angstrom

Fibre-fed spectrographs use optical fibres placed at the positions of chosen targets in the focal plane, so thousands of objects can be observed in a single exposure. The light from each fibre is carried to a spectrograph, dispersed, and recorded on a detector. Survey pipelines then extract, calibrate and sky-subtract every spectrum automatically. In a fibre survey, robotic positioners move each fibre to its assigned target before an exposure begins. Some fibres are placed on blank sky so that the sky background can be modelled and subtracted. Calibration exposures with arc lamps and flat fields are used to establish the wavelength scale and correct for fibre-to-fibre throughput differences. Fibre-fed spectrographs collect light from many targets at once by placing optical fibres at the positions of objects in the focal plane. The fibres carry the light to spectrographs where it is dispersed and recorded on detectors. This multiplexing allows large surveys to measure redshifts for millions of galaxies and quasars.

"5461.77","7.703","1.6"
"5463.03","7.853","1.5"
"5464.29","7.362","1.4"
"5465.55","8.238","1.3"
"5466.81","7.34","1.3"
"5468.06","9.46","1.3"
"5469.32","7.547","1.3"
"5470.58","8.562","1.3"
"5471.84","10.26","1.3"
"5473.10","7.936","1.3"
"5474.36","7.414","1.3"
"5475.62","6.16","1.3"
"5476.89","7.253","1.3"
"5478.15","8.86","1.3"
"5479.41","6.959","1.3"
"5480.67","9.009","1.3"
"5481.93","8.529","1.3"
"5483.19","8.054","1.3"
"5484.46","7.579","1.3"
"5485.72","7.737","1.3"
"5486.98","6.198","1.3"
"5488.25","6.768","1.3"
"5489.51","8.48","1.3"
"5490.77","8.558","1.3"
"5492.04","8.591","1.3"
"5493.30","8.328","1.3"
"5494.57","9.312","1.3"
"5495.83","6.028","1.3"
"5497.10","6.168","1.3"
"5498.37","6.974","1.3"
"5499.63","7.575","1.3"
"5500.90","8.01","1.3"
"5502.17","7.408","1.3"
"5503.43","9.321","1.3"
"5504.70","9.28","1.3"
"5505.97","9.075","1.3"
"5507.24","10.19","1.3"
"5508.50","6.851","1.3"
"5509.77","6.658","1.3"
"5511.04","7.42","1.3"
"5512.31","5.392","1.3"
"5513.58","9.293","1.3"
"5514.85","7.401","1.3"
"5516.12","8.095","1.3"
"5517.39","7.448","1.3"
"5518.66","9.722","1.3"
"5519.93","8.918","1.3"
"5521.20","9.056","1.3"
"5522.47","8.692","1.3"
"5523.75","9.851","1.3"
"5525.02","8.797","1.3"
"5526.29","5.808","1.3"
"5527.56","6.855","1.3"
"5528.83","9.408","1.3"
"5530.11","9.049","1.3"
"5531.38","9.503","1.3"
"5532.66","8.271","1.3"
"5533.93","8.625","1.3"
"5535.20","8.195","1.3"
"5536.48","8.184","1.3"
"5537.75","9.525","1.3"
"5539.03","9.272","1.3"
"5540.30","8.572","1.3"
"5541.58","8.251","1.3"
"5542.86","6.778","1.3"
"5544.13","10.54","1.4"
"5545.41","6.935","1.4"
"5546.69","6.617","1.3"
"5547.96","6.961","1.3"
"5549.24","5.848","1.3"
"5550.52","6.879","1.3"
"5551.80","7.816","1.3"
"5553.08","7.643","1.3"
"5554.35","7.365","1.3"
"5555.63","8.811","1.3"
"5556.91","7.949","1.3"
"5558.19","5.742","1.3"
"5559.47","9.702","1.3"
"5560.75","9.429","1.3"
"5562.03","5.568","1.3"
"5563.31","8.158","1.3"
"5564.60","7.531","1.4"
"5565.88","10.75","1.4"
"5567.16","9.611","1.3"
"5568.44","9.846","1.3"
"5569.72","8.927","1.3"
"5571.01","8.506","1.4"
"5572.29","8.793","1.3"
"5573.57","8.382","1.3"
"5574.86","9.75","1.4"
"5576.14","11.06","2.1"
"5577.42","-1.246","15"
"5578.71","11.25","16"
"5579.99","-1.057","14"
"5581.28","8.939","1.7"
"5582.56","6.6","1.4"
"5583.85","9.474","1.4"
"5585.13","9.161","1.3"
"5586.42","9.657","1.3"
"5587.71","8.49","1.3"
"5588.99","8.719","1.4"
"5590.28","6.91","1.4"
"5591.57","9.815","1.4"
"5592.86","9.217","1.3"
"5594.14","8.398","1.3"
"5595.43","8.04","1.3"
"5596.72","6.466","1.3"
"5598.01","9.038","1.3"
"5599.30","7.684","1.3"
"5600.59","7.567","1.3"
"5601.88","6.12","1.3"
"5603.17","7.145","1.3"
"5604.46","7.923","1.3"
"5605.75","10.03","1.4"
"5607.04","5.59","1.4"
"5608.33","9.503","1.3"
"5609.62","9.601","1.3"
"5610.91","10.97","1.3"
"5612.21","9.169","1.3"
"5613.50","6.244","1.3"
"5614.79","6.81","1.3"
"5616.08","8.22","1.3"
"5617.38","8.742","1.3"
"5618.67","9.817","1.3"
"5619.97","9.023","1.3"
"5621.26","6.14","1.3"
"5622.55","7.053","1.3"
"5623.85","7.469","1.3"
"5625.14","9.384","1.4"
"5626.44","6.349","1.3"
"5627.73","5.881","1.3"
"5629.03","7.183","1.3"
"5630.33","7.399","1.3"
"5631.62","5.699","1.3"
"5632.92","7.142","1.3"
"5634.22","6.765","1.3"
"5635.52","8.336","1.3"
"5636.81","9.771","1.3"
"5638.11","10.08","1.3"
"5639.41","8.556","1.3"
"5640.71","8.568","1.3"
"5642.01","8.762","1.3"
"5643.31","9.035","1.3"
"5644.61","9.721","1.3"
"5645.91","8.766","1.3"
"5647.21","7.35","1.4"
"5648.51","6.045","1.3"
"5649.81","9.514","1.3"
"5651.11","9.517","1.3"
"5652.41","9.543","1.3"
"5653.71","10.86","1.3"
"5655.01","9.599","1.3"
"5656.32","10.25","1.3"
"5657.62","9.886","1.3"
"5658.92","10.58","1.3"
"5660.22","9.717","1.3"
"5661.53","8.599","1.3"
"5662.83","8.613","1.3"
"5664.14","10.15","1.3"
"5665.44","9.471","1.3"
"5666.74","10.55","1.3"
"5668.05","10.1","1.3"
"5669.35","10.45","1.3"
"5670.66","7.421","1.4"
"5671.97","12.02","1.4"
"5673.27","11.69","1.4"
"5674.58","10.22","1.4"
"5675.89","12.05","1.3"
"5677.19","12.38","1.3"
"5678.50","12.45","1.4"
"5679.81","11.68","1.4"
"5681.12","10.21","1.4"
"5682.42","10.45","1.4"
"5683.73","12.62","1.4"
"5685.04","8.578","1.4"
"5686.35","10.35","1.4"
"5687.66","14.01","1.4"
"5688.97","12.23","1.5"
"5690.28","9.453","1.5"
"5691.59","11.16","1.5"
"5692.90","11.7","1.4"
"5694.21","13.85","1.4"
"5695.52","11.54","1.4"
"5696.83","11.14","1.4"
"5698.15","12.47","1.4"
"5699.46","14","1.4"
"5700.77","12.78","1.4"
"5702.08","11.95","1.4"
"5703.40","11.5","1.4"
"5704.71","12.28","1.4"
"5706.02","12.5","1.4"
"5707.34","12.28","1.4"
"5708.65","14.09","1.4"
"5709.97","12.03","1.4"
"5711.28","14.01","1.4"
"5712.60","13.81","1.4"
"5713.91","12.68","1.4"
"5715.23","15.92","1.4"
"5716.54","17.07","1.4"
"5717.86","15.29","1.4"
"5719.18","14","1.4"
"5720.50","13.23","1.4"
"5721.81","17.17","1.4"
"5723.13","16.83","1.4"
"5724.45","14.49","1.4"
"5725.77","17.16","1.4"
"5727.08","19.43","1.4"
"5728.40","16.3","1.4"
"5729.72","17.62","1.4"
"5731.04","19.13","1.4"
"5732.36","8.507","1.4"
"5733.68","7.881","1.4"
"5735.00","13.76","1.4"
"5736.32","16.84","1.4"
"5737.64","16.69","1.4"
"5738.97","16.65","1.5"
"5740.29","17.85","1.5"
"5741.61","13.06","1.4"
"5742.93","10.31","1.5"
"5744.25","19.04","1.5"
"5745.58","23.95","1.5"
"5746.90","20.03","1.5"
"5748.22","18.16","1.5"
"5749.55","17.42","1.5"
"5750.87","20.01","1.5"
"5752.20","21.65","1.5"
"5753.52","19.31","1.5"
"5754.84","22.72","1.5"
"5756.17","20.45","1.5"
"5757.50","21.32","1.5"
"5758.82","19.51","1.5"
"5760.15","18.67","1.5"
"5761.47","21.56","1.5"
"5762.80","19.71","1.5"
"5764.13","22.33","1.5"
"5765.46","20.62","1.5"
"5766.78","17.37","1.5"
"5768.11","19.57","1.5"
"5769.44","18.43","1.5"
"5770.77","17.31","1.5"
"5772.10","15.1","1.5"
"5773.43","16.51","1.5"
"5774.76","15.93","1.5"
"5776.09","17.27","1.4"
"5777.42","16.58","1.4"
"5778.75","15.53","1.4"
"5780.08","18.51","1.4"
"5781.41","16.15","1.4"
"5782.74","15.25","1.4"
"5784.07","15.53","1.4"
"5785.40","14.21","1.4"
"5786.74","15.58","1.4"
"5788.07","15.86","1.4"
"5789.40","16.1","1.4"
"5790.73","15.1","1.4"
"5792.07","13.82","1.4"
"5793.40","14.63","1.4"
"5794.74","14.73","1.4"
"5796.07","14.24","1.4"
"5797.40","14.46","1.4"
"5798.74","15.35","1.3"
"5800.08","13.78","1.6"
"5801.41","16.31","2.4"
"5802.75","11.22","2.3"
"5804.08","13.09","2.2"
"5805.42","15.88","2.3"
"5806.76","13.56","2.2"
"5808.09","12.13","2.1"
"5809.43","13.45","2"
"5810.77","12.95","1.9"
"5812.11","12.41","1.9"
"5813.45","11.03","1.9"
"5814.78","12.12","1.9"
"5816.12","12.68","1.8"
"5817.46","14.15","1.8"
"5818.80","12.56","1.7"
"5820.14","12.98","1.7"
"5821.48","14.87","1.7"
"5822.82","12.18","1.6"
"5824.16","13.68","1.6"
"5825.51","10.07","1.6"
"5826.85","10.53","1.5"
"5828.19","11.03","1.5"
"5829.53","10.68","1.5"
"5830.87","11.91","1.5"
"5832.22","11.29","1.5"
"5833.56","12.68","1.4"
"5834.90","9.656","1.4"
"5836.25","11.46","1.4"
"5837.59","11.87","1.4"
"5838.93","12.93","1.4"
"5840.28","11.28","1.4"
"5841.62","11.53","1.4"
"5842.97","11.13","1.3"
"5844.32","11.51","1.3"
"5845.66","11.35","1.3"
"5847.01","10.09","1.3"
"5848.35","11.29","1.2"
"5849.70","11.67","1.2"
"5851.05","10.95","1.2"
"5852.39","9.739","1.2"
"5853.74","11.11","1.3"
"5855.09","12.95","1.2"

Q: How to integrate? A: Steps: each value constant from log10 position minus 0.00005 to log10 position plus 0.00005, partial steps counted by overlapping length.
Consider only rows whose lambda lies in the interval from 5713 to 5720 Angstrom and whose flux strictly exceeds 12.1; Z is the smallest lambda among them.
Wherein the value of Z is 5713.91 Angstrom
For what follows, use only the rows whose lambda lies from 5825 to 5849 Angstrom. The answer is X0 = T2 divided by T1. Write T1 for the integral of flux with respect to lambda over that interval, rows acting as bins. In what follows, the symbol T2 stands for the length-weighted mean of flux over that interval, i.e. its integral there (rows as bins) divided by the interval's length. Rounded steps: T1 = 270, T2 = 11.2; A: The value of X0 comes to 0.04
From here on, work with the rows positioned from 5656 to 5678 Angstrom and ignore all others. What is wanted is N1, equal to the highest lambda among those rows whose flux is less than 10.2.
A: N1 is 5670.66 Angstrom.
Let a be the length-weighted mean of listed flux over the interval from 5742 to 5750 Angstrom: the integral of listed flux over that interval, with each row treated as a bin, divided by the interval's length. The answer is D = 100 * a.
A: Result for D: 1799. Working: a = 18.0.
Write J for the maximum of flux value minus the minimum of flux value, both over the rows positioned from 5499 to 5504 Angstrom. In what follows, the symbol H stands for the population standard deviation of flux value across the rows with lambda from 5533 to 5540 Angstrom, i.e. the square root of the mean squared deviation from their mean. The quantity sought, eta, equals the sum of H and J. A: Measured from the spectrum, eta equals 2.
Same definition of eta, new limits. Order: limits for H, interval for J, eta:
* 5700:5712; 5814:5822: 4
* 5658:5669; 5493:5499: 4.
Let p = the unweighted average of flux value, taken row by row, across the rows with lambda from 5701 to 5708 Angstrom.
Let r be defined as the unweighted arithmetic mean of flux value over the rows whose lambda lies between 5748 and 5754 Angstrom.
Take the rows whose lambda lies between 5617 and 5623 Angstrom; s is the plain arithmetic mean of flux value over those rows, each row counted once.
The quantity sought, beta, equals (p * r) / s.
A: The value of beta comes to 29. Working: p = 12.1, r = 19.3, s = 8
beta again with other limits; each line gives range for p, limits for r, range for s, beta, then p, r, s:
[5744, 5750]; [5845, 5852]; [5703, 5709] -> 17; 19.7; 11.1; 13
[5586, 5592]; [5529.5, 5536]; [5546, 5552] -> 11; 8.7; 8.7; 7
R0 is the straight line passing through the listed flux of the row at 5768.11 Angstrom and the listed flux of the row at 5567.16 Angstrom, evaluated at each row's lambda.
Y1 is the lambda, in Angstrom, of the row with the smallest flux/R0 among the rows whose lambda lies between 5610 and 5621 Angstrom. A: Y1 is 5613.50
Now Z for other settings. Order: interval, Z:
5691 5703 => 5694.21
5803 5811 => 5804.08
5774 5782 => 5774.76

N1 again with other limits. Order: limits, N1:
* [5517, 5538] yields 5537.75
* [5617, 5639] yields 5638.11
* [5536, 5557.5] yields 5556.91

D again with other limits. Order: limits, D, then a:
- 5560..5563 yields 766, 7.7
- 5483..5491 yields 755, 7.6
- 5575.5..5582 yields 580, 5.8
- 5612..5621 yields 816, 8.2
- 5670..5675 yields 1033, 10.3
